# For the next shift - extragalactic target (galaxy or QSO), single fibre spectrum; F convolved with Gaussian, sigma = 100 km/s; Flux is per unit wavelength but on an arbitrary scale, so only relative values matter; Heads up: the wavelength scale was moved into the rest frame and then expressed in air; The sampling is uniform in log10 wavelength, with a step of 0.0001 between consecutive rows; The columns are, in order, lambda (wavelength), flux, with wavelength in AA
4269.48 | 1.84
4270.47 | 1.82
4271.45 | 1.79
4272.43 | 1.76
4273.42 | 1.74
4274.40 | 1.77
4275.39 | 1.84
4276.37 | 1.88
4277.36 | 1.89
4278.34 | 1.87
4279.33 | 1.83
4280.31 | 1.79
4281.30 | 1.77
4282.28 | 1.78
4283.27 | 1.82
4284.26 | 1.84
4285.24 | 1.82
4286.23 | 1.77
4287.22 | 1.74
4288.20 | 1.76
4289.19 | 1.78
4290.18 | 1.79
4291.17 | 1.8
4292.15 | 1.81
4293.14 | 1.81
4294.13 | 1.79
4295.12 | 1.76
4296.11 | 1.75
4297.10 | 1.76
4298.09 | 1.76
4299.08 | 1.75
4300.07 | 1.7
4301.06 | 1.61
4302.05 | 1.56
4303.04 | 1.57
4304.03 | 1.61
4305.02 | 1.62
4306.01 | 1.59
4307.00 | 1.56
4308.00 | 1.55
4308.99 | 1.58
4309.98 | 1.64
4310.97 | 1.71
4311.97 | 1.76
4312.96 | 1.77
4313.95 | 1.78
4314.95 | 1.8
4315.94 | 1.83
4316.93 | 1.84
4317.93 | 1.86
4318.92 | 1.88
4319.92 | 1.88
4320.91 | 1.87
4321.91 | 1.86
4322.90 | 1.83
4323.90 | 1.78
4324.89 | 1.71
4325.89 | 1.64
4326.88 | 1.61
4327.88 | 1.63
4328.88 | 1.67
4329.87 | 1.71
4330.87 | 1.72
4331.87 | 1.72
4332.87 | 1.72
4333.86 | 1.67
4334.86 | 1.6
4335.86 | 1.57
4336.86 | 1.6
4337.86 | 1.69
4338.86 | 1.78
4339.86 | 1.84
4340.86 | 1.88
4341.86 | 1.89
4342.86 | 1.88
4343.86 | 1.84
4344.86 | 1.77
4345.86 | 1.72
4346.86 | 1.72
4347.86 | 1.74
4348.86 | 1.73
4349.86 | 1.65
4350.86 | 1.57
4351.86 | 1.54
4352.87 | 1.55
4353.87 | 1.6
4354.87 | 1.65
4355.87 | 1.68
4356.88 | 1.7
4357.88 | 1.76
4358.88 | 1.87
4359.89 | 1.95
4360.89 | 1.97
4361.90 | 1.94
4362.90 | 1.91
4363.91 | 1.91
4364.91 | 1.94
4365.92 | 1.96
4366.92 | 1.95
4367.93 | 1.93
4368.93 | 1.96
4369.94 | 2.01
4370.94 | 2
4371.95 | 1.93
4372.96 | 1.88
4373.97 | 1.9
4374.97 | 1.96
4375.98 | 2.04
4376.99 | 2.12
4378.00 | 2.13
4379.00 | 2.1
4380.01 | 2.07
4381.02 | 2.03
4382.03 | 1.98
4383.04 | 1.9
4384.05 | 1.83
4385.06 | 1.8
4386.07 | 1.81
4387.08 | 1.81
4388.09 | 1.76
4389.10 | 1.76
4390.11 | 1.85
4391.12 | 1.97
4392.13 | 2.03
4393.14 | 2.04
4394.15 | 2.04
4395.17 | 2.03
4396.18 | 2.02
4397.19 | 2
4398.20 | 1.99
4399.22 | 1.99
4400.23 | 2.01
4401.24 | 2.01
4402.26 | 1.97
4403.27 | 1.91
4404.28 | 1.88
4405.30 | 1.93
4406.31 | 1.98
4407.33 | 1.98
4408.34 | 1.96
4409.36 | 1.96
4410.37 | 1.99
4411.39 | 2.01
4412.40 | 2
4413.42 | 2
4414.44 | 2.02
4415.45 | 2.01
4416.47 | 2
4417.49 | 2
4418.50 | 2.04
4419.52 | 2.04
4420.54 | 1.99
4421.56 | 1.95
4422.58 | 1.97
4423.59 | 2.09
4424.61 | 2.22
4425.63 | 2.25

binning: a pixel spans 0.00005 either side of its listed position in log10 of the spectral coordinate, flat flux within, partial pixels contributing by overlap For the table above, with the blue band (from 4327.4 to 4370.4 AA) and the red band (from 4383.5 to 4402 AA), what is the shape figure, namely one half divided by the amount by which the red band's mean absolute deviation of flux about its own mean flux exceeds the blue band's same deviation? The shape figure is -25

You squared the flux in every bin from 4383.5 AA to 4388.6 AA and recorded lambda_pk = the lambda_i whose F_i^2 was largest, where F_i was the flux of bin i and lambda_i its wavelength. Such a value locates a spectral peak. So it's 4384.05 AA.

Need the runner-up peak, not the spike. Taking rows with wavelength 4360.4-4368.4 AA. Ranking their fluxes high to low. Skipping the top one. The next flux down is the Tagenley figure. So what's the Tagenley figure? 1.96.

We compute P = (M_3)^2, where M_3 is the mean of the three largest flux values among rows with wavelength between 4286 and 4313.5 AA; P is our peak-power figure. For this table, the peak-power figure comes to 3.26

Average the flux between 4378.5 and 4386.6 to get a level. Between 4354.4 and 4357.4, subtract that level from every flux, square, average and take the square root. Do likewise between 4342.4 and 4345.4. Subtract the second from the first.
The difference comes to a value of 0.15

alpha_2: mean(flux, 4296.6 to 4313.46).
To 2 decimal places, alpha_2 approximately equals 1.65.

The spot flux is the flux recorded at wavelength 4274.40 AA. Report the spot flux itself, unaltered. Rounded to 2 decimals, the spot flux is 1.77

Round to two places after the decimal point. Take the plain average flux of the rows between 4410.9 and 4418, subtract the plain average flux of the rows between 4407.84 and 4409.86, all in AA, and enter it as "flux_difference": 0.05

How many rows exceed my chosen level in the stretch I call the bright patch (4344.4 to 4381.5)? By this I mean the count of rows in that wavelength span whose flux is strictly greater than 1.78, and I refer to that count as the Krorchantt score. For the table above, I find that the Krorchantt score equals 23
